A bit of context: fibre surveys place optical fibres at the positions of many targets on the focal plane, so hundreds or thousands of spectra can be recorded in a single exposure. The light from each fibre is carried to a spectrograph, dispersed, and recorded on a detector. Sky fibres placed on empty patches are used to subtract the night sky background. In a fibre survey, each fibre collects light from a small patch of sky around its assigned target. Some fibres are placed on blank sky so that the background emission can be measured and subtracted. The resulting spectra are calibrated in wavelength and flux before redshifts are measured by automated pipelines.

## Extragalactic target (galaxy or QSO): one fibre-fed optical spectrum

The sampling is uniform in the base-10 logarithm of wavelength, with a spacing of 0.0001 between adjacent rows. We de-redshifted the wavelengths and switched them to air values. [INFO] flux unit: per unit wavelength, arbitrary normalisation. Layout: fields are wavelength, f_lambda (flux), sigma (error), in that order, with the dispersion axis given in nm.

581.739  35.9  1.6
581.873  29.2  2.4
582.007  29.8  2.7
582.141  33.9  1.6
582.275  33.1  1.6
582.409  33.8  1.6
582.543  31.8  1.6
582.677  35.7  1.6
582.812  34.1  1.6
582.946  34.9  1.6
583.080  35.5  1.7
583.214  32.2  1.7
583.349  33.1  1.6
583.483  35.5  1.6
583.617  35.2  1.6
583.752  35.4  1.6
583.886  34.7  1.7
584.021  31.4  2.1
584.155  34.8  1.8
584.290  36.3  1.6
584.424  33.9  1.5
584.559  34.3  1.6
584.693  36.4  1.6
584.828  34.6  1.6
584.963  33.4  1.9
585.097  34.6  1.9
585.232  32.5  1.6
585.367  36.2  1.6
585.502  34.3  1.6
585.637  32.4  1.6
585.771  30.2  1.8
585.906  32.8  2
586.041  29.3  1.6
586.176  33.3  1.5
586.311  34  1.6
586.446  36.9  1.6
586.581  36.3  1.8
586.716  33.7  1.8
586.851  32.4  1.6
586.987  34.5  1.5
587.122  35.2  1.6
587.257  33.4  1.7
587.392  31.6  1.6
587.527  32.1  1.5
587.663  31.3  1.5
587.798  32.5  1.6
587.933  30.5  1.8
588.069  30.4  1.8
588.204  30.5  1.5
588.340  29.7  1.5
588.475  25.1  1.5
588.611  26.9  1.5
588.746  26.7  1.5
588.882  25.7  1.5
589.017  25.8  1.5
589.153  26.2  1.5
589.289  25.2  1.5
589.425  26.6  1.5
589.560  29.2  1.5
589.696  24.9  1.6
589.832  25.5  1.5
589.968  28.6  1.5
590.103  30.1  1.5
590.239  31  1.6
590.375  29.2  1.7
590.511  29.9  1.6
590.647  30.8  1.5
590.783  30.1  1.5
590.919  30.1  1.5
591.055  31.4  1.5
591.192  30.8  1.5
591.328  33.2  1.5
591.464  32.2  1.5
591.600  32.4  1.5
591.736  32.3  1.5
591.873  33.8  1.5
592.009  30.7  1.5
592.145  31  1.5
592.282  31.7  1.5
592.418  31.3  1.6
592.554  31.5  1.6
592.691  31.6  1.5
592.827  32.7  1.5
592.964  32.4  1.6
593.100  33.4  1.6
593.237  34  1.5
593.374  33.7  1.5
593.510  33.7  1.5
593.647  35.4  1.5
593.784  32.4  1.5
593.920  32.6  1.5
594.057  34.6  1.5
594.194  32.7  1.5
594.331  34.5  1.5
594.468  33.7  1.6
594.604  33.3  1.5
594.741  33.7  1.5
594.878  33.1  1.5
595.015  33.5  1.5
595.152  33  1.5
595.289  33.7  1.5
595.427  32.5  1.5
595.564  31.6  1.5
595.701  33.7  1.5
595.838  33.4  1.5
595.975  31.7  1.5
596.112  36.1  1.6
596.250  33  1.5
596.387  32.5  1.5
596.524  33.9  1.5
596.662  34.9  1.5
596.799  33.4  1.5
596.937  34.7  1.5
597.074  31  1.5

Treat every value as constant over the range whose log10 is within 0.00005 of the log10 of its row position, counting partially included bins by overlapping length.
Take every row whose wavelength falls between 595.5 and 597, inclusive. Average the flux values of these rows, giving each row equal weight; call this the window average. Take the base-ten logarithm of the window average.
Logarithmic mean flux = 1.53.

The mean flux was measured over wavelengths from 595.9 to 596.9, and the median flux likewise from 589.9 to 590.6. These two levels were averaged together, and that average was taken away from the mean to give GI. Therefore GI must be 1.9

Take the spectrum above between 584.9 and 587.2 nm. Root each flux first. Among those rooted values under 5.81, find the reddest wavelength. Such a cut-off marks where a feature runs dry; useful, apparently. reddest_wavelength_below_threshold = 586.851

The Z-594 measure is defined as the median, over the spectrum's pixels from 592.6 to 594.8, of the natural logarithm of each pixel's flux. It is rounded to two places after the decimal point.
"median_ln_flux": 3.51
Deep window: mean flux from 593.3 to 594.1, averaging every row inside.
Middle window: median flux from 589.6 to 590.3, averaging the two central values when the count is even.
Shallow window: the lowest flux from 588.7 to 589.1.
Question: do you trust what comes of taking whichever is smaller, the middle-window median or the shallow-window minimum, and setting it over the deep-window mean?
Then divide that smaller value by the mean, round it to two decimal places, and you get 0.76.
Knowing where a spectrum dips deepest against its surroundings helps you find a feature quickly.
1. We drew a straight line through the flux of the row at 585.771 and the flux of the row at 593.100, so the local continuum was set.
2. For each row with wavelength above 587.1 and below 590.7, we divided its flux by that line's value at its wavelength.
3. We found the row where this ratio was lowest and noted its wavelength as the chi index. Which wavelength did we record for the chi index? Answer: 589.696 nm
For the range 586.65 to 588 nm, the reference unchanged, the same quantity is 587.933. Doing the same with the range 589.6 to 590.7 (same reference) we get 589.696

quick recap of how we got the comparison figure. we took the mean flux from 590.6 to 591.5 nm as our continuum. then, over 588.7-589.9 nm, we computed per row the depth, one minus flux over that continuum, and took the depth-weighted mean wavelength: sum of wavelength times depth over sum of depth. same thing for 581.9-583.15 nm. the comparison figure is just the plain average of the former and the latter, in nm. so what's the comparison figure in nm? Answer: 586.01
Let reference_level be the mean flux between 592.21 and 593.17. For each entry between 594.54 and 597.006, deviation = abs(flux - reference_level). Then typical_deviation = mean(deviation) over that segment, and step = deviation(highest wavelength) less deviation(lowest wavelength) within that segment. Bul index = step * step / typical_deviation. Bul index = 1.4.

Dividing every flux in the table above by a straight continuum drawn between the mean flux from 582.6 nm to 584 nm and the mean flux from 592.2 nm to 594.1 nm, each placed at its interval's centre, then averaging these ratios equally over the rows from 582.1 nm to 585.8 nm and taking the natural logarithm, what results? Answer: -0.01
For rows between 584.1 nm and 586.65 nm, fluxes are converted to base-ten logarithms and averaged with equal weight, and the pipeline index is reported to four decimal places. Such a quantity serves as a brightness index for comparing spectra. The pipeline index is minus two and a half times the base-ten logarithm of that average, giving -0.4625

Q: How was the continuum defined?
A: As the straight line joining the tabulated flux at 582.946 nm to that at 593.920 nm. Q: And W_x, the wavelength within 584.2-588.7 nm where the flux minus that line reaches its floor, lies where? 588.475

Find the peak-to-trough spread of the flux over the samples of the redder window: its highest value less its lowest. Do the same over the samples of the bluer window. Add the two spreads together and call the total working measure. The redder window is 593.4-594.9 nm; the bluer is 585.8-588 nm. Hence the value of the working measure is 10.6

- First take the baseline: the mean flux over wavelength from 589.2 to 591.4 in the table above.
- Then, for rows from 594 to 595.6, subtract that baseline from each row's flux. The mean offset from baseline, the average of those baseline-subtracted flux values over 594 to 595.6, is 4.2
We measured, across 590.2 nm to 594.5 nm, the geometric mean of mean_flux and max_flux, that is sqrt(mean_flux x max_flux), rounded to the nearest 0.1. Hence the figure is 33.8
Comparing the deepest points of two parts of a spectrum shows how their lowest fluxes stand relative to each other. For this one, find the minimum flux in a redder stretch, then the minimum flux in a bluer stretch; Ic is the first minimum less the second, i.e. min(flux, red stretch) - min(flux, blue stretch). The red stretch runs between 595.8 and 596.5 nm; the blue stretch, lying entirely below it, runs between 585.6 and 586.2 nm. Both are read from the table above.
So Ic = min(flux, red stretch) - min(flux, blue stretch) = 2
